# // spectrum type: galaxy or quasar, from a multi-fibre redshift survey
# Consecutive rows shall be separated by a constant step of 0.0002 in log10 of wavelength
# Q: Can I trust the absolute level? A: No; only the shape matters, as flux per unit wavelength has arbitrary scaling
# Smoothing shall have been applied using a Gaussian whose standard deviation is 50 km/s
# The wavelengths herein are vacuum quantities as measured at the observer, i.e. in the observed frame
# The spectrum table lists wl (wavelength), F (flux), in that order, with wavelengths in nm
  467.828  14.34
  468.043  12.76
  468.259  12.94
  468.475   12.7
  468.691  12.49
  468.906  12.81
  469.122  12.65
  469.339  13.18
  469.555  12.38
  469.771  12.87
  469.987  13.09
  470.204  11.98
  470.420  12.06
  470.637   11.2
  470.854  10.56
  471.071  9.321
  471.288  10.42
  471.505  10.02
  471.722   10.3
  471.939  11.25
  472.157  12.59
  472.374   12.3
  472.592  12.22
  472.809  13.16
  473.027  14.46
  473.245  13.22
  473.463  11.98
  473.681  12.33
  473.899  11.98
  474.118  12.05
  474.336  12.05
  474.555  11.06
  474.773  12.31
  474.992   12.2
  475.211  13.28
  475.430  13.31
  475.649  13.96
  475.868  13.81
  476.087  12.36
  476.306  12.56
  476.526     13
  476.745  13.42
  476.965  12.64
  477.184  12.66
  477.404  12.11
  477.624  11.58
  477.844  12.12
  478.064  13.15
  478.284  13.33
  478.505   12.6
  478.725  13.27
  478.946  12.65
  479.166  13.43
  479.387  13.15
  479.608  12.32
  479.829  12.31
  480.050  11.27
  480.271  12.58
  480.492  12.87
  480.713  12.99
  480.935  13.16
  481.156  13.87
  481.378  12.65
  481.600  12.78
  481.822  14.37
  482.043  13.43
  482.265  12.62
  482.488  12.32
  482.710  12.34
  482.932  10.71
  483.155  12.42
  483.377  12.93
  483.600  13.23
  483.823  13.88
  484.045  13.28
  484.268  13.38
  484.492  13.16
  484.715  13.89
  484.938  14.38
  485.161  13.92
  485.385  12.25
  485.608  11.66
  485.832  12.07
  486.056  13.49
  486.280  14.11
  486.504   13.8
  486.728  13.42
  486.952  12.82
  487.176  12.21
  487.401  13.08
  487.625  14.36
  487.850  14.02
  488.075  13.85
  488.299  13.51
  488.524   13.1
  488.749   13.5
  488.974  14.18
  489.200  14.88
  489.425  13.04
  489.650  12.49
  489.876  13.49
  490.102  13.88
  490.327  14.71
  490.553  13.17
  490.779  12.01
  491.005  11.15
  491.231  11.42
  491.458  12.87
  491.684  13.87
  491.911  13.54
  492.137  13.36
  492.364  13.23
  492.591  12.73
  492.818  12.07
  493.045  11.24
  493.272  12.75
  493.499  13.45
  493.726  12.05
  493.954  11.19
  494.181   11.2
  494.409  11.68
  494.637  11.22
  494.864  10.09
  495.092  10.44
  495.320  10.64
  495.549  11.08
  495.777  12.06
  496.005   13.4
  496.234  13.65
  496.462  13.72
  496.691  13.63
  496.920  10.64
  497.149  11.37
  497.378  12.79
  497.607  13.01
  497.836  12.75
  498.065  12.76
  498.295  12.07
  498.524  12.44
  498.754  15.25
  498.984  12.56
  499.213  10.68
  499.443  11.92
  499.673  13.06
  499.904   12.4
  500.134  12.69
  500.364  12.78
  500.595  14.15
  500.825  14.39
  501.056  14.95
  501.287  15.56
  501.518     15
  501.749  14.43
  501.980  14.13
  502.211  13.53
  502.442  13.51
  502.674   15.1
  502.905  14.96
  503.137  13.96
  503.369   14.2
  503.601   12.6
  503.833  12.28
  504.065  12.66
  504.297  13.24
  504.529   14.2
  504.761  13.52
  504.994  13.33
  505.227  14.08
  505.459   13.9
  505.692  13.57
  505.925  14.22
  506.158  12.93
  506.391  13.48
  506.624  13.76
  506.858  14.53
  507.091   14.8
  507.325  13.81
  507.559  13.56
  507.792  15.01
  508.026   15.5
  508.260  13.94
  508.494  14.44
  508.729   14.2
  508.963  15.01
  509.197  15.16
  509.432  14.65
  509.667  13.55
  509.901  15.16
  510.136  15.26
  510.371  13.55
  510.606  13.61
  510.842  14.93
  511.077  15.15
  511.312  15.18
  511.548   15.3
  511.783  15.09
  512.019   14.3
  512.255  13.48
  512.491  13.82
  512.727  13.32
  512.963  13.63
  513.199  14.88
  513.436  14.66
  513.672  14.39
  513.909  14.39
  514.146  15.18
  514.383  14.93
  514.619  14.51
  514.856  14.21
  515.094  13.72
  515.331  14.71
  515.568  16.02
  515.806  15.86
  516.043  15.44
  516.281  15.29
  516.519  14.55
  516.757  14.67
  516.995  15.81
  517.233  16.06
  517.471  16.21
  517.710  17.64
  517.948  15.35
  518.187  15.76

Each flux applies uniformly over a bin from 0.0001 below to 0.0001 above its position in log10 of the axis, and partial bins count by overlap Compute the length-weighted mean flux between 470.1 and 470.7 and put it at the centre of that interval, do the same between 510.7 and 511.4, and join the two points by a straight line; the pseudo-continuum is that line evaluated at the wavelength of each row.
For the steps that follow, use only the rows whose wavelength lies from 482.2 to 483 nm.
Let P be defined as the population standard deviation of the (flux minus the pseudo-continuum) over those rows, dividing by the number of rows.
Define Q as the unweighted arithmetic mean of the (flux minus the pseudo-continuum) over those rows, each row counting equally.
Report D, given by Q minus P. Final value -1.5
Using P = 0.8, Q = -0.8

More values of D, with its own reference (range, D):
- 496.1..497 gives -2.3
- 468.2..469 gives 0.9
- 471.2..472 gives -1.8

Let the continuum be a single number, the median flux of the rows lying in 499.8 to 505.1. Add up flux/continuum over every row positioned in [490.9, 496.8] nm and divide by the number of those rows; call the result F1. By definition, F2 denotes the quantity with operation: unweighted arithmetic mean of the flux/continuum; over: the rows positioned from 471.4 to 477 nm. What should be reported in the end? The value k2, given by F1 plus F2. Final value 1.77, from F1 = 0.88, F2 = 0.89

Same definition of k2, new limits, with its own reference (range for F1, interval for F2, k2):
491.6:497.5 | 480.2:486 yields 1.80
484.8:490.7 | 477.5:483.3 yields 1.87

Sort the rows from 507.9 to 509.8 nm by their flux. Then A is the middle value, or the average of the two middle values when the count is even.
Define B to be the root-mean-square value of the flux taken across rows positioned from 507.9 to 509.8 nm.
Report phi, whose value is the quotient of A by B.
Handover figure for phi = 1.00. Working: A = 14.5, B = 14.6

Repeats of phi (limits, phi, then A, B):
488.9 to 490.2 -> 1.00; 13.7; 13.7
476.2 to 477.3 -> 0.98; 12.7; 12.9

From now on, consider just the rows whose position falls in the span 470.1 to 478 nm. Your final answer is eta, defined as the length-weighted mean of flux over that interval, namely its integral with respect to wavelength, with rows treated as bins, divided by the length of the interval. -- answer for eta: 12.2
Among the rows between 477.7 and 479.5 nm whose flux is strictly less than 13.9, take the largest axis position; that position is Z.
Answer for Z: 479.387 nm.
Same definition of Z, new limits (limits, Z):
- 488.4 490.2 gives 490.102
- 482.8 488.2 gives 488.075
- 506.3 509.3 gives 507.559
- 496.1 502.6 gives 502.442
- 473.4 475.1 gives 474.992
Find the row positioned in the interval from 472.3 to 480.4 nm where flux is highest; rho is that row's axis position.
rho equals 473.027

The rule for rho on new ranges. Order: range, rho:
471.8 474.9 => 473.027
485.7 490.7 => 489.200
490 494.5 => 490.327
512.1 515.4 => 514.146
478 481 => 479.166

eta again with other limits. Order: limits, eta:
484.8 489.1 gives 13.4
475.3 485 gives 12.9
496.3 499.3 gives 12.6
